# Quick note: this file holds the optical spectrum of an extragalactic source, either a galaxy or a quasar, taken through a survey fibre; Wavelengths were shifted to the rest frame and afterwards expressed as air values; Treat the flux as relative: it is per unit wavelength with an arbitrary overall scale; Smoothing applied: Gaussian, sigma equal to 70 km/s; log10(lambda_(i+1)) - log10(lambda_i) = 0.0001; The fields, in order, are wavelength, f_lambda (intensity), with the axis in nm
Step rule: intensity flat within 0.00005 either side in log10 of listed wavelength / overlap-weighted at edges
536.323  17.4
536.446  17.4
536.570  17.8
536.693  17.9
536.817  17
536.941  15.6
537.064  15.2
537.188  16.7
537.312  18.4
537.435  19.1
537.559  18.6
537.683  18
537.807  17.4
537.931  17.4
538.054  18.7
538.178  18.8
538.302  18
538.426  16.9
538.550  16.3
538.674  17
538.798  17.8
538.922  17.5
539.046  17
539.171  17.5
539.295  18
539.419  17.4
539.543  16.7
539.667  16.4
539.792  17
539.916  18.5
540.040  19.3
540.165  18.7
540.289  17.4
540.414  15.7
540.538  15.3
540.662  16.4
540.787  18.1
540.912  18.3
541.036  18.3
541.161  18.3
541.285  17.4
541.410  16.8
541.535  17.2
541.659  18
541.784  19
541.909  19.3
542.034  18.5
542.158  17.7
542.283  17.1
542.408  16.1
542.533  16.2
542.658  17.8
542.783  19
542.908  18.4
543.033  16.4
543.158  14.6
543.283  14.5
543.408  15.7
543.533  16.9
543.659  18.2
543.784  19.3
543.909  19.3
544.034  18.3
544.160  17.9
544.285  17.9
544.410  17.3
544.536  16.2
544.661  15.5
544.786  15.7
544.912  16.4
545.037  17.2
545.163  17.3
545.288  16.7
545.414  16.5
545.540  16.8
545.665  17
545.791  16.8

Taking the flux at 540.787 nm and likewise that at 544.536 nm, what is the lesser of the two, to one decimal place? 16.2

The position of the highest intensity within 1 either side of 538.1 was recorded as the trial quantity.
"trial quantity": 537.435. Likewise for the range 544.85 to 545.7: 545.163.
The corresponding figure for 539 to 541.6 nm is 540.040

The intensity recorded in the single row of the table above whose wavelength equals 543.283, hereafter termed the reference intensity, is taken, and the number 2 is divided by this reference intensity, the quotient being 0.138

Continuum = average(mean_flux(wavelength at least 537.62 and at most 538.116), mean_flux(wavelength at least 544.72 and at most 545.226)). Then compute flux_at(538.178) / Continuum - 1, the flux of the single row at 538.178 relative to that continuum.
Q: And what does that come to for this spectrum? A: 0.089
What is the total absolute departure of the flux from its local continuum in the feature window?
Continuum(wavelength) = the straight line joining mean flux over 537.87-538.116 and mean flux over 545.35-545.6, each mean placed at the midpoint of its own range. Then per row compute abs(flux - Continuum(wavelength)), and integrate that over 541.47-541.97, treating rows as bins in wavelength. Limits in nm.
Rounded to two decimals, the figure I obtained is 0.56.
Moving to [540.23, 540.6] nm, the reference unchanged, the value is 0.55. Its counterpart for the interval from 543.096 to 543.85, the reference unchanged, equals 1.26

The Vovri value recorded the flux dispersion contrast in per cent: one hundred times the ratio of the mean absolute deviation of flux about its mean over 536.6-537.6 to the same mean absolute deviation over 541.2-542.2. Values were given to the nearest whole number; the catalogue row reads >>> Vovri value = 167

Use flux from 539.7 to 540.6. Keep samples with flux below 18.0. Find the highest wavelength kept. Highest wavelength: 540.538 nm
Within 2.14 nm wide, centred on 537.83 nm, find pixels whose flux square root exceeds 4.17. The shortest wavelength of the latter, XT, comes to 537.312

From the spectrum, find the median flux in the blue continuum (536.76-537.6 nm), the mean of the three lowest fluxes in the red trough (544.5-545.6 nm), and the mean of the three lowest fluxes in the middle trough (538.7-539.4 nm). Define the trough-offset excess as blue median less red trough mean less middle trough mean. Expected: -16.1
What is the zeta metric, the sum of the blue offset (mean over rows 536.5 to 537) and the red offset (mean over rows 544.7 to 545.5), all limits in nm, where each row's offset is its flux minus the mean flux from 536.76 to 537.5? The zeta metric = -0.3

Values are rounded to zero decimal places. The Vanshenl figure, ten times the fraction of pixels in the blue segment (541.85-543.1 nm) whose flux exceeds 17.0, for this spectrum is 7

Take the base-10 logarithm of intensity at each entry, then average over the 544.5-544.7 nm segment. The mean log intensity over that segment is 1.20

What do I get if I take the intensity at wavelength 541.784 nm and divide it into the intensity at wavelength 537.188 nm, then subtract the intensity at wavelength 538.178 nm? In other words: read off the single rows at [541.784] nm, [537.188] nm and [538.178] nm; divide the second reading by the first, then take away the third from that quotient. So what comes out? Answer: -17.9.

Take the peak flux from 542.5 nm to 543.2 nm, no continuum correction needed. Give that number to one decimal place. 19.0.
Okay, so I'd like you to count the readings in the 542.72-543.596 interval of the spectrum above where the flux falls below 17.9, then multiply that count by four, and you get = 20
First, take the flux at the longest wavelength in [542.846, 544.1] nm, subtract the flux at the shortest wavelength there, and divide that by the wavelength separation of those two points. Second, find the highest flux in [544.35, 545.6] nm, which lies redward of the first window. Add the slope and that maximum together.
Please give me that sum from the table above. 17.2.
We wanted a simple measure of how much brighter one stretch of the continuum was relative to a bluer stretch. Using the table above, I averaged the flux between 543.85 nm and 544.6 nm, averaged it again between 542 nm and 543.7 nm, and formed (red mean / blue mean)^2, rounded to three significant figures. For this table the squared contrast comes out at 1.11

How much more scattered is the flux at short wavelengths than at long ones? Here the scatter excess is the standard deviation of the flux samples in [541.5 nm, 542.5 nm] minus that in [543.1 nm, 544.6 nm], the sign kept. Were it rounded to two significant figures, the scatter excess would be -0.57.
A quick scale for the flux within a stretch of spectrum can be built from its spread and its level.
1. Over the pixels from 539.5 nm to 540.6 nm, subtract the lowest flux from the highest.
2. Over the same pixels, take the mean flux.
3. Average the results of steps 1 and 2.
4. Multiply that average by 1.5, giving 15.9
